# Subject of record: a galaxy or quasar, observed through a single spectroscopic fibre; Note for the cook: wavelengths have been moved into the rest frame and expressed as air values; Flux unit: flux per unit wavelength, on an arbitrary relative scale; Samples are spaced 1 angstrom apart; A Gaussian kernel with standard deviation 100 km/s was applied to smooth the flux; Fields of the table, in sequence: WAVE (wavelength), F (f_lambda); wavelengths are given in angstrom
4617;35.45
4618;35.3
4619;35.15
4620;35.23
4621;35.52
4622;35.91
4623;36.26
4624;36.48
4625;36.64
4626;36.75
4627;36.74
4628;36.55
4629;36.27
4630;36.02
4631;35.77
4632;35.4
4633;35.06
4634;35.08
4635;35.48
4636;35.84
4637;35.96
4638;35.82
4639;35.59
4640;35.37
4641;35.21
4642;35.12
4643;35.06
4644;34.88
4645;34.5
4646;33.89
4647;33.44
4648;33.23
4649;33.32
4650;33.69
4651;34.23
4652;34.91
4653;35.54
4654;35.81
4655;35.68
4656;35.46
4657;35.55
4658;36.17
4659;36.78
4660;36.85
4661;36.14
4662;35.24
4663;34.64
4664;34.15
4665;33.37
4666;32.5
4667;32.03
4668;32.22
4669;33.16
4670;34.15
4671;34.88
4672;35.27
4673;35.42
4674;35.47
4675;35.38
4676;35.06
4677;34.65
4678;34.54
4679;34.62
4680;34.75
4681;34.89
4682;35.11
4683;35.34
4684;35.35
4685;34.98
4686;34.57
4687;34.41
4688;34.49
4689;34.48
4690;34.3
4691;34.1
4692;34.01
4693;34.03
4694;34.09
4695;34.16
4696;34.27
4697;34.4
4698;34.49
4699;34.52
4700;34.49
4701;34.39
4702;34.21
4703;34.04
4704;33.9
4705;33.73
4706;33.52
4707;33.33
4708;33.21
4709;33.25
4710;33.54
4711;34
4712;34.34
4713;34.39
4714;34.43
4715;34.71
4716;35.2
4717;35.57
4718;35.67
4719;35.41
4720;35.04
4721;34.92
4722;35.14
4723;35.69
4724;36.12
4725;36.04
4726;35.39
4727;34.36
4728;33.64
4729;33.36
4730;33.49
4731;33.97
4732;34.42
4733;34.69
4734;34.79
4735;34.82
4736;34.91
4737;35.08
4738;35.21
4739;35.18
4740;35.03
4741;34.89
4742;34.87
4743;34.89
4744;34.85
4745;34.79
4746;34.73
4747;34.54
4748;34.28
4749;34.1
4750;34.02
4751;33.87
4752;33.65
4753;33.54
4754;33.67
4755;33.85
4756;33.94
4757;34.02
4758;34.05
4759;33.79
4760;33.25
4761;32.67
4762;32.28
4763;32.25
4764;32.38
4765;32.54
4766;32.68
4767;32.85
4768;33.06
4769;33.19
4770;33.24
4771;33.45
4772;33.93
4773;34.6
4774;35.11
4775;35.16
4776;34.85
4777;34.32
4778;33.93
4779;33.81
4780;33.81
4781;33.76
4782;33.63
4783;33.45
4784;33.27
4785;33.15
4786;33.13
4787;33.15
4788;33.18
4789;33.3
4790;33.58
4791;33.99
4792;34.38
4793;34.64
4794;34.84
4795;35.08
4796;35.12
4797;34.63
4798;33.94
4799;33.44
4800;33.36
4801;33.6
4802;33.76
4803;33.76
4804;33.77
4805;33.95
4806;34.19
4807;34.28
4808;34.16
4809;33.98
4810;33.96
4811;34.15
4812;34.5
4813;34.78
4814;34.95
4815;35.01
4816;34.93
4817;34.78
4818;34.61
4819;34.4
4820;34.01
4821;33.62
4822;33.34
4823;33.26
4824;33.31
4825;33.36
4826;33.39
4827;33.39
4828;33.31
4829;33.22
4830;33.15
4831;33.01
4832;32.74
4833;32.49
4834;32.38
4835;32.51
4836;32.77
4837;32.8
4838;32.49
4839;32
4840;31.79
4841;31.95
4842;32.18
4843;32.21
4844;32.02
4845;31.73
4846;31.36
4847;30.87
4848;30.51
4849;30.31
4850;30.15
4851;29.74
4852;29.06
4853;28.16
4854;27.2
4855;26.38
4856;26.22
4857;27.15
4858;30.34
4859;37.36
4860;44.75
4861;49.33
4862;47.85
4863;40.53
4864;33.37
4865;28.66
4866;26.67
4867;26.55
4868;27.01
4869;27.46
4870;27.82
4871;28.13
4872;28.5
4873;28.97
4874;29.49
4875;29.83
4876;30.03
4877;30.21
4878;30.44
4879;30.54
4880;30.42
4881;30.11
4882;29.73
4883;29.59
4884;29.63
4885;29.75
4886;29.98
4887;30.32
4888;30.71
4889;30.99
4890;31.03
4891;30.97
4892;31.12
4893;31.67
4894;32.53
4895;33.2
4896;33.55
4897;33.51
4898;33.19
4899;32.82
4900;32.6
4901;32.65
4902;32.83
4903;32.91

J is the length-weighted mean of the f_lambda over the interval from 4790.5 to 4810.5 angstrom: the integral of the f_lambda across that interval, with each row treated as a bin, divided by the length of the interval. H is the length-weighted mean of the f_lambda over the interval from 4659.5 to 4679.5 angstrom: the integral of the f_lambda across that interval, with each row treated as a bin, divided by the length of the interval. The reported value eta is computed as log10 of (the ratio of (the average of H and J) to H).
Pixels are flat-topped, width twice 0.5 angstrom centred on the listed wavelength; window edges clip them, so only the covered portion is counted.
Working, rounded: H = 34.5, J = 34.1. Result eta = -0.002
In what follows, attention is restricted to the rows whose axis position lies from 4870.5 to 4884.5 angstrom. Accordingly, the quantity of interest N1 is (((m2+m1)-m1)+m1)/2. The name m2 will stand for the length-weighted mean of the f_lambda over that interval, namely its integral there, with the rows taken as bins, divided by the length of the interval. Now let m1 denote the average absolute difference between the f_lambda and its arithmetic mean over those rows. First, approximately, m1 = 0.5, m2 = 29.7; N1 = 15.1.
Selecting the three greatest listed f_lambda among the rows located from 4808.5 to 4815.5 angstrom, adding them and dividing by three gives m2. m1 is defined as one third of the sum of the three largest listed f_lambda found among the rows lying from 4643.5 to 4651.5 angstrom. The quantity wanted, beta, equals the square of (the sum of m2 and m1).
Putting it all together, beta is 4823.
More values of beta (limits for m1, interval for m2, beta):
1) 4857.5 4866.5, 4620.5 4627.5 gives 7059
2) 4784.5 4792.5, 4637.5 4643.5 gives 4841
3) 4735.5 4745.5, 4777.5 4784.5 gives 4762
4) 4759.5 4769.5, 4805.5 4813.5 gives 4581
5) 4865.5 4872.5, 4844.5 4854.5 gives 3537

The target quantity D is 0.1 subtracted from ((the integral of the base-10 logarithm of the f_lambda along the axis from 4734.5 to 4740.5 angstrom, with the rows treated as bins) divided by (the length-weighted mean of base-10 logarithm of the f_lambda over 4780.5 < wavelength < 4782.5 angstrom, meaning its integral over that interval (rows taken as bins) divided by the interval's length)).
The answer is 6.0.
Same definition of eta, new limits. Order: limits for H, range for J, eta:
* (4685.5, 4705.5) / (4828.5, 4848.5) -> -0.013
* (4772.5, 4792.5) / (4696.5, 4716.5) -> 0.001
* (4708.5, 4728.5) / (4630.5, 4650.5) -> 0.000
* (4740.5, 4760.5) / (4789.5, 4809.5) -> 0.000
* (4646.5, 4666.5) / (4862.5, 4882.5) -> -0.033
